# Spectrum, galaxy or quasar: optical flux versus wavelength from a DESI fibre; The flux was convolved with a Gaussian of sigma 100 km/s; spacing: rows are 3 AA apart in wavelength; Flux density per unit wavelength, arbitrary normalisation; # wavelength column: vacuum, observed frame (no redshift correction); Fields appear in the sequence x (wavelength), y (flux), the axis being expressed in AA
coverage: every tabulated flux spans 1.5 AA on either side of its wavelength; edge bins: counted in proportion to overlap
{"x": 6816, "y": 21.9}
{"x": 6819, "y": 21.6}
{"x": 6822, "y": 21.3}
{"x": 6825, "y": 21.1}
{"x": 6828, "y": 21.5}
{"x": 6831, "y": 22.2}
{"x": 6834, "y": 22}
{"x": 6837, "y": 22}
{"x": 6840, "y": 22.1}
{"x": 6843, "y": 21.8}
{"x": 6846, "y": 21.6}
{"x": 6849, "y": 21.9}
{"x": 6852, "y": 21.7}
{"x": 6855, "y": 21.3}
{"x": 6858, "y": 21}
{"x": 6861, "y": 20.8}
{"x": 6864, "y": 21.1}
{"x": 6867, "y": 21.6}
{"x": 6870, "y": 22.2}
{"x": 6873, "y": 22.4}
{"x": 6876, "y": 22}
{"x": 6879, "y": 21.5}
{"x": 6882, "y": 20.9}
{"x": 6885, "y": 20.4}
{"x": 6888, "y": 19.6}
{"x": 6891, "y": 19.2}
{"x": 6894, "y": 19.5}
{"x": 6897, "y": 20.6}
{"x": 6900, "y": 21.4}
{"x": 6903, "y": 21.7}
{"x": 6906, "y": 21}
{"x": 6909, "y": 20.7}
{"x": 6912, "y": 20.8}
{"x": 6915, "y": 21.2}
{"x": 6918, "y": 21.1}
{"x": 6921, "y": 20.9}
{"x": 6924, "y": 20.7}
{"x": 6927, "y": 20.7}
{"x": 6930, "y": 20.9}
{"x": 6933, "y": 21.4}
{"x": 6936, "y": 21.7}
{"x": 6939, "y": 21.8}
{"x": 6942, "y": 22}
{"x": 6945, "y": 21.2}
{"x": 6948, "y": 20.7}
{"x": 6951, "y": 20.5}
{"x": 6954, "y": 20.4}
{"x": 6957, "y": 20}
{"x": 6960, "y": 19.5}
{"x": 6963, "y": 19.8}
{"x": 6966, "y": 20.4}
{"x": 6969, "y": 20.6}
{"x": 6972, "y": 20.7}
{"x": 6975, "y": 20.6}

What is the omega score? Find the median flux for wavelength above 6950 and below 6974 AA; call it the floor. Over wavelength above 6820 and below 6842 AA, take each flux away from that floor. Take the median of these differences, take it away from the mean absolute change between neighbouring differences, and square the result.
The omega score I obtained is 3.5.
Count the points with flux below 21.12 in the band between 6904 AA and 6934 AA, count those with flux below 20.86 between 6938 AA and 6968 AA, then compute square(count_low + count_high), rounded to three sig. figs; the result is 225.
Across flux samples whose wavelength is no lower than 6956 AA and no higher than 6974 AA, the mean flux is 20.2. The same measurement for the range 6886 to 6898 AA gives 19.7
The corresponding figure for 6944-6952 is 20.8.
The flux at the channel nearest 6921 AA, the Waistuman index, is 20.9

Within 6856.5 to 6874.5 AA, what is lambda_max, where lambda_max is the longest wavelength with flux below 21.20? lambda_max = 6864 AA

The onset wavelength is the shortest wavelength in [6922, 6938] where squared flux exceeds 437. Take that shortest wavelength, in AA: 6933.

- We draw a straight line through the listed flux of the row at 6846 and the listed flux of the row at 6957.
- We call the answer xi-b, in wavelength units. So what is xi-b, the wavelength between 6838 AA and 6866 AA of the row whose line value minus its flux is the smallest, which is 6840 AA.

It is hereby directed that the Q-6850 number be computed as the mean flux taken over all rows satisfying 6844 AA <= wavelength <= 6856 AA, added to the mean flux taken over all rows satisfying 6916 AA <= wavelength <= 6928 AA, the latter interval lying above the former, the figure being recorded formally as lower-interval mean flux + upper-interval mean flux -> 42.5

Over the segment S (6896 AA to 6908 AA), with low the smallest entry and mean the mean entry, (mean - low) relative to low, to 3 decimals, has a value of 0.028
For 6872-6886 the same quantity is 0.051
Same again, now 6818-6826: 0.011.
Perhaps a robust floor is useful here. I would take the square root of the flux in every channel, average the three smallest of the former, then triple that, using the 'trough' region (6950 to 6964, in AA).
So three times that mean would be 13.3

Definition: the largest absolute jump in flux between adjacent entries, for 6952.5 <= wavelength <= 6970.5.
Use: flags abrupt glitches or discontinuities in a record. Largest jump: 0.60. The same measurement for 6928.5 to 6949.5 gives 0.80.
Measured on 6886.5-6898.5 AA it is 1.10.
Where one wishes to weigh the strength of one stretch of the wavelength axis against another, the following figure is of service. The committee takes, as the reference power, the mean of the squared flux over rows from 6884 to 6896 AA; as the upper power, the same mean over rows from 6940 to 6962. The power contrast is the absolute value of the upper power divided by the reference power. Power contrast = 1.10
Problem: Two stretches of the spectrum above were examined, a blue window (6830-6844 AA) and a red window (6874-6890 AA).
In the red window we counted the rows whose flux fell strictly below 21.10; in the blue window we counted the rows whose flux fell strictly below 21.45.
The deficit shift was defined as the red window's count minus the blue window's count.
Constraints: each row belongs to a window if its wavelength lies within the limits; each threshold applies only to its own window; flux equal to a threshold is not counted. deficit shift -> 3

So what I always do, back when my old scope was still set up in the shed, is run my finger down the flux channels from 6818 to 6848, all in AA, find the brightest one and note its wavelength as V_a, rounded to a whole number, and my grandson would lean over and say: 6831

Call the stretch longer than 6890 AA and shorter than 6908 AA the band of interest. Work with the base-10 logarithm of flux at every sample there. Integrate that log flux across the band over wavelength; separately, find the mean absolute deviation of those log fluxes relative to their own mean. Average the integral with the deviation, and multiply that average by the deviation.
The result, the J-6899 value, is 0.21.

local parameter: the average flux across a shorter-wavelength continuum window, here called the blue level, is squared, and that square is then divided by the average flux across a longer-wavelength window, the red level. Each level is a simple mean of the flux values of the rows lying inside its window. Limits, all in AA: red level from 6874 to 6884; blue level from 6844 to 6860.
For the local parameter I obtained 21.5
